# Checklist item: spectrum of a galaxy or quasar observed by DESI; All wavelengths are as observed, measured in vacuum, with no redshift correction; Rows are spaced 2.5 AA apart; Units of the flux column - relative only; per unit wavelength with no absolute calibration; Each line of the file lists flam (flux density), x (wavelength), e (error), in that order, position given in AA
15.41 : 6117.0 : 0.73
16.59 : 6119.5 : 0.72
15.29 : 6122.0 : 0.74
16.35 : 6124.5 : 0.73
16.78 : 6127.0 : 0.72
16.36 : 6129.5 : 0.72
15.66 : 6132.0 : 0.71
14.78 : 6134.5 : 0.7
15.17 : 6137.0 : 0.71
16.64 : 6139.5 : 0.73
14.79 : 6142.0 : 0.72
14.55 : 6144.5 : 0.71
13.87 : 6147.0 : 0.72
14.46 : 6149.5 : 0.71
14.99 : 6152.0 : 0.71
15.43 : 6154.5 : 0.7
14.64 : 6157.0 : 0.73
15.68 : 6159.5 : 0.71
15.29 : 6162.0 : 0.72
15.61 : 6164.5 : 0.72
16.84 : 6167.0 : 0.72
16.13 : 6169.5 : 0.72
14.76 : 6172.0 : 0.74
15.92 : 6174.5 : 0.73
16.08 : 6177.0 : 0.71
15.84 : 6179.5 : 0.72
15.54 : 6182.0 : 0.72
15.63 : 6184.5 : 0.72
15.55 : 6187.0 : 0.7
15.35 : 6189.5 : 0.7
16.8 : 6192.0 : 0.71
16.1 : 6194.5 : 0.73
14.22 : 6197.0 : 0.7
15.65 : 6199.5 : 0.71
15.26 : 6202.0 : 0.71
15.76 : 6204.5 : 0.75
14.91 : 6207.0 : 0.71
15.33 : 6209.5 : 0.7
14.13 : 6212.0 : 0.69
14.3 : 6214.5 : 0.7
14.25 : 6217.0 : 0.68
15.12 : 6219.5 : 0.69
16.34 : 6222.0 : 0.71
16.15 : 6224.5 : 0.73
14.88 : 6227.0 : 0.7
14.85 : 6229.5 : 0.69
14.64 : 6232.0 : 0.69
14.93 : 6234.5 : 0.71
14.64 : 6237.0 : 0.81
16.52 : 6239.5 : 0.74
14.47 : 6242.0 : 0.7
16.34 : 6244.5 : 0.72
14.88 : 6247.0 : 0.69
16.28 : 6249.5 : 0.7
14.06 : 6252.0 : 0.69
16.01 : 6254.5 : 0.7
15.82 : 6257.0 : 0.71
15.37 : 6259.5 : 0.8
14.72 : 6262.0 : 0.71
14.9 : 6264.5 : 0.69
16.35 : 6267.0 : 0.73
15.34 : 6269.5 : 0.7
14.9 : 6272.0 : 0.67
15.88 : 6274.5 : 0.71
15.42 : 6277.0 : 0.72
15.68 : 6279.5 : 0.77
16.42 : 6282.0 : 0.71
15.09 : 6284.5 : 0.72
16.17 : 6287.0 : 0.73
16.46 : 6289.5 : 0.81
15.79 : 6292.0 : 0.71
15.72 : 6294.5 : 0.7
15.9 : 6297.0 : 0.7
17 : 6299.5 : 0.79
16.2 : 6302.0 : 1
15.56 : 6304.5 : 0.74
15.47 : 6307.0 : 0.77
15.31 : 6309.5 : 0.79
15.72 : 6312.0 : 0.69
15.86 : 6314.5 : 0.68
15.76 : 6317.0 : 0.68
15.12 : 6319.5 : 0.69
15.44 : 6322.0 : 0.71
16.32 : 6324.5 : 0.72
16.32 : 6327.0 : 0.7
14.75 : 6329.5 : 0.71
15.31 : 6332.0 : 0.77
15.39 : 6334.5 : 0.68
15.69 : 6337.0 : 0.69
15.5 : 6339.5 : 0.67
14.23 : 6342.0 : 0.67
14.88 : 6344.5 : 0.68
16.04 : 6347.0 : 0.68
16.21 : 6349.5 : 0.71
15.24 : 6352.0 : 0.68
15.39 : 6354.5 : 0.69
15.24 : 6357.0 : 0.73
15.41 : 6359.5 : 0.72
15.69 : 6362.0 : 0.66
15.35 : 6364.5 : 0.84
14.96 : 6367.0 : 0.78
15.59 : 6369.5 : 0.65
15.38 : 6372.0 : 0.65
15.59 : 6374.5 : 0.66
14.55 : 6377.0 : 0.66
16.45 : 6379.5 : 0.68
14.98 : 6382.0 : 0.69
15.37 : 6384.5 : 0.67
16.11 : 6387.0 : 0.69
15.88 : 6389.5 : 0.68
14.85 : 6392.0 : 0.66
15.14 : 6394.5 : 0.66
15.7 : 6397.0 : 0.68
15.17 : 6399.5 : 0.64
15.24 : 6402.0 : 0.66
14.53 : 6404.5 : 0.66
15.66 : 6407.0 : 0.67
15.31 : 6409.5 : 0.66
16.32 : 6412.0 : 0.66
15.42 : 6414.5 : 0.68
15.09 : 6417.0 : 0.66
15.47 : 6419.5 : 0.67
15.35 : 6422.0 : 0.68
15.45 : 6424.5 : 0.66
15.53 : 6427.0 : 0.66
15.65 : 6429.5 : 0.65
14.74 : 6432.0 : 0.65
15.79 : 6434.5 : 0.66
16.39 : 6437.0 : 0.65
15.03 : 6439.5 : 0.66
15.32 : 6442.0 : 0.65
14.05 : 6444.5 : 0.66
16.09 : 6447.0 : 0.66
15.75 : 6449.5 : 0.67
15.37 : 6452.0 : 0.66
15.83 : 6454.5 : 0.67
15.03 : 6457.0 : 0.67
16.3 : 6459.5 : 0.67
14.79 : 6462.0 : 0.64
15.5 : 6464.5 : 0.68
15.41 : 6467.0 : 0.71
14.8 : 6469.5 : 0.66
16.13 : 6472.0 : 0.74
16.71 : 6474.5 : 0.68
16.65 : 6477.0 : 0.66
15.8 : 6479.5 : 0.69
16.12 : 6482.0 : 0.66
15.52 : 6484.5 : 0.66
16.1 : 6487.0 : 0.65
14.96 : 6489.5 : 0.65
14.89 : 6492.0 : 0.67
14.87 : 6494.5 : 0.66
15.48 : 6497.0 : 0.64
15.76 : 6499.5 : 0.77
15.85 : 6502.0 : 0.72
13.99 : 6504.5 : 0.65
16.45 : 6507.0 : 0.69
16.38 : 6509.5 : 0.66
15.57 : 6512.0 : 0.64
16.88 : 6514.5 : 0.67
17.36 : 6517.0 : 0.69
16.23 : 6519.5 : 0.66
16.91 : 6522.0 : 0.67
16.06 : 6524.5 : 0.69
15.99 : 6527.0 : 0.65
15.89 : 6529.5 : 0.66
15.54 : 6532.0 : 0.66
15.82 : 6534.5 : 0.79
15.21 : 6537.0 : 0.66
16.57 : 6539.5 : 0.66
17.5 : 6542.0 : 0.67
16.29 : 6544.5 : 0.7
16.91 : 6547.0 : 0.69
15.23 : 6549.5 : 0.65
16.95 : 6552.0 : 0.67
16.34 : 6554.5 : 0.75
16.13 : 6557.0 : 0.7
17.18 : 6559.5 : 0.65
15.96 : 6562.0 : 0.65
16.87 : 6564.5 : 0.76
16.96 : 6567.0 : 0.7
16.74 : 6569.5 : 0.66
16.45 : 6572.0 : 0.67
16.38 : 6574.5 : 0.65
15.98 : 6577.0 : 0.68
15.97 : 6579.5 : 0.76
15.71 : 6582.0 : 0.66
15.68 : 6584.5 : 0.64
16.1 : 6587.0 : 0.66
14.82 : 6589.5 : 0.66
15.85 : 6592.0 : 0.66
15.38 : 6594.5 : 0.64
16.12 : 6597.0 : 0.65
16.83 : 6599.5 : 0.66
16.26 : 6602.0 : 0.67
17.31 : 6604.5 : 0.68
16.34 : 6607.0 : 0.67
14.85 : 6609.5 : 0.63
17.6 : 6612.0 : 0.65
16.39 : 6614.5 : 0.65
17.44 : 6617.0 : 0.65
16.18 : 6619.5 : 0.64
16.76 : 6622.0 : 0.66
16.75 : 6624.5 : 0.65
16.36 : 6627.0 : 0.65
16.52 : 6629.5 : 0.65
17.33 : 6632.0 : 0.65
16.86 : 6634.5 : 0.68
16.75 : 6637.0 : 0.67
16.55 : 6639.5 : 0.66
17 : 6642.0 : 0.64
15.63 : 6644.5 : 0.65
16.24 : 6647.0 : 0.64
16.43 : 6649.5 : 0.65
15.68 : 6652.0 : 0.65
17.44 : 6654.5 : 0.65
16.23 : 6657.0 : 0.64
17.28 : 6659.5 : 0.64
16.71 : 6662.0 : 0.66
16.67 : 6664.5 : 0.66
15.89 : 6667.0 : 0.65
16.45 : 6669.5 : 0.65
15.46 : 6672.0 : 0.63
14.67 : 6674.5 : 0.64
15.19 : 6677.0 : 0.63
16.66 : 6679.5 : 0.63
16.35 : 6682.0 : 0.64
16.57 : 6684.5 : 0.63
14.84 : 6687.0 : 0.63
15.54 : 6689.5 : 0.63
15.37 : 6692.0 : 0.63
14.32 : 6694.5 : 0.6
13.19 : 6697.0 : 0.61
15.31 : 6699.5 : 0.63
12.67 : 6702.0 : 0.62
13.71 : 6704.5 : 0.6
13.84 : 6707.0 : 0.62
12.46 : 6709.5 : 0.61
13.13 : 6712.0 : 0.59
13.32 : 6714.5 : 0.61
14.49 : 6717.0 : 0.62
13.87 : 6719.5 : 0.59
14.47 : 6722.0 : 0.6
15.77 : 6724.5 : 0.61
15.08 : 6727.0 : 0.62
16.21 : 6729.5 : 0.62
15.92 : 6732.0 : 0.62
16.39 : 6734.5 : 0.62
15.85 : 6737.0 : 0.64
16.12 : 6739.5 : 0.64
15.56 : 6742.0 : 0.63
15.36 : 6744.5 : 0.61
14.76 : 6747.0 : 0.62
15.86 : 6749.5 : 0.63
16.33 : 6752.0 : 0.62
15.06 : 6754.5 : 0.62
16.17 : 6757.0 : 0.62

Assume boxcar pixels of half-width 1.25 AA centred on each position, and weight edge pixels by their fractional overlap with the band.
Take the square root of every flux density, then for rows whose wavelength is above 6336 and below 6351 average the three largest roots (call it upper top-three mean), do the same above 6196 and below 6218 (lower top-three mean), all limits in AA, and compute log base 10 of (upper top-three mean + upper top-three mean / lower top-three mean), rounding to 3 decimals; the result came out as 0.700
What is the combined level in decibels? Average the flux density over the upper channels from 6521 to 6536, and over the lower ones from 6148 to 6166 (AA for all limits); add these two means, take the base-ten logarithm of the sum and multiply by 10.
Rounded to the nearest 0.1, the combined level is 14.9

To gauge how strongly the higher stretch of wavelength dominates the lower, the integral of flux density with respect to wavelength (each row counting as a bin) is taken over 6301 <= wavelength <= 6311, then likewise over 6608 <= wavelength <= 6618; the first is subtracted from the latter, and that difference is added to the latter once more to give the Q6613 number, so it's 175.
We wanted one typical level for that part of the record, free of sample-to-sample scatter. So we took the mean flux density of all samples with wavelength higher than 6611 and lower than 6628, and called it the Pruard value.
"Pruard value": 16.8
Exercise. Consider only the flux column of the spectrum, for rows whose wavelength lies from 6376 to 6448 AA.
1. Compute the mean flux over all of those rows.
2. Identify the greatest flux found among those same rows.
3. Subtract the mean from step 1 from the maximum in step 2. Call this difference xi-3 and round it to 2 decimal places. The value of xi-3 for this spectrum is 1.05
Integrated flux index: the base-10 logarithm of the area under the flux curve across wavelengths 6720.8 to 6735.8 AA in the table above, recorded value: 2.37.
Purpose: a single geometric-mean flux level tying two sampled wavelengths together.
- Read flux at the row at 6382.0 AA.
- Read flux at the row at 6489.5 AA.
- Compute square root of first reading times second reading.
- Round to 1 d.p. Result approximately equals 15.0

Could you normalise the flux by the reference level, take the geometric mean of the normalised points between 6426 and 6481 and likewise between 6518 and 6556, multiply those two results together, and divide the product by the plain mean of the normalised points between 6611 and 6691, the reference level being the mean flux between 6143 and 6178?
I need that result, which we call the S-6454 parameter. 1.01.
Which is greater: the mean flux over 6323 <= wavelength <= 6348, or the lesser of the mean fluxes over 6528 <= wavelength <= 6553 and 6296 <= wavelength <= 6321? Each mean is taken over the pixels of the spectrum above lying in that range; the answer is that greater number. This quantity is 15.8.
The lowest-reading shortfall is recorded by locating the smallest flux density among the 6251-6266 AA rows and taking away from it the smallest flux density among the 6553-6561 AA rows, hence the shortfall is -2.1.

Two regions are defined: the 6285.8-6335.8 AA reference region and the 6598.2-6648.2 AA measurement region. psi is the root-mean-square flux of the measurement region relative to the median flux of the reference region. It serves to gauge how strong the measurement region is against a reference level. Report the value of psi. 1.055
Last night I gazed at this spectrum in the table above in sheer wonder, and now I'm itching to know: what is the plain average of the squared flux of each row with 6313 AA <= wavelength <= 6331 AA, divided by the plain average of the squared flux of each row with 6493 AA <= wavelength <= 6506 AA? 1.06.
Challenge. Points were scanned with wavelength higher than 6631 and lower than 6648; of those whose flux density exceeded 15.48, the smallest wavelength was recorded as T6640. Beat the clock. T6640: 6632.0 AA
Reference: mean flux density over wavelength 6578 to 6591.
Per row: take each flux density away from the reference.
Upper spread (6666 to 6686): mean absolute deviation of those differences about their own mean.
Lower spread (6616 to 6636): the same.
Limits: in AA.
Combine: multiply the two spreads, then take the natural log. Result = -1.63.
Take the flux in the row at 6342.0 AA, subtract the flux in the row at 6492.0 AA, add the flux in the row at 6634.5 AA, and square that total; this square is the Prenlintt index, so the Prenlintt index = 262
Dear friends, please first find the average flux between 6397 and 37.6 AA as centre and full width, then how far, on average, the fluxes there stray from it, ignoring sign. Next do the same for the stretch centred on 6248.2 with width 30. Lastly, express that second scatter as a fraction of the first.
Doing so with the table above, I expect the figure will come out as 1.7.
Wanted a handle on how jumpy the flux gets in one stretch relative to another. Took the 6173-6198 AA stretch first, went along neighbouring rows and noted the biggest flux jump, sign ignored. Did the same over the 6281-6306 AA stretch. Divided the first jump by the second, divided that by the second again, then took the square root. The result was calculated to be 1.03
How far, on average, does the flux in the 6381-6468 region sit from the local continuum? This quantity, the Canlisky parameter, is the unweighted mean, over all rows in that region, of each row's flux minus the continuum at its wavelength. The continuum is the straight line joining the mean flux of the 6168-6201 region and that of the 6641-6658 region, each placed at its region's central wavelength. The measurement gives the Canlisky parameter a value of -0.61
